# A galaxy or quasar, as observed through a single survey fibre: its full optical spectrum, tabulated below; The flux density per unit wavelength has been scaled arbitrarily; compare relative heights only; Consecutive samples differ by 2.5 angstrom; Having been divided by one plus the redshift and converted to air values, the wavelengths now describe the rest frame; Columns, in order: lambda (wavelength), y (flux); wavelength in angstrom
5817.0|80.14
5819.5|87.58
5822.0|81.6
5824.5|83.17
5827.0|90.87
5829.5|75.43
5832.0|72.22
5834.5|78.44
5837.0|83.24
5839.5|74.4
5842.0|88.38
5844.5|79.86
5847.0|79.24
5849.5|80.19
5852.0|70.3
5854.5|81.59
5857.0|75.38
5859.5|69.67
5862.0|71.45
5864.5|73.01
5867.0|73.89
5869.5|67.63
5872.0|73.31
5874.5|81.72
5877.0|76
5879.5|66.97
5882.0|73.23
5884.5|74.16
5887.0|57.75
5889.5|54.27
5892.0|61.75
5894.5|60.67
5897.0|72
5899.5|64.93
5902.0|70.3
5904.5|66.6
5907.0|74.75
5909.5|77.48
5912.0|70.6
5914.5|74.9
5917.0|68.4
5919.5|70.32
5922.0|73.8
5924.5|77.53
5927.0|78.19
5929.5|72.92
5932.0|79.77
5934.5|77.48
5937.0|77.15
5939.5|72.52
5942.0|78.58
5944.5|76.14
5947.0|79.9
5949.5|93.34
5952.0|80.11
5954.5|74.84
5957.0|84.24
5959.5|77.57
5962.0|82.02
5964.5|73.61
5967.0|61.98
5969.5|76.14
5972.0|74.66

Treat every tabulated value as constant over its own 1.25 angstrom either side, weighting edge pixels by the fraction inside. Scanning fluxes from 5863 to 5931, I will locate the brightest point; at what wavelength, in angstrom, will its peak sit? 5874.5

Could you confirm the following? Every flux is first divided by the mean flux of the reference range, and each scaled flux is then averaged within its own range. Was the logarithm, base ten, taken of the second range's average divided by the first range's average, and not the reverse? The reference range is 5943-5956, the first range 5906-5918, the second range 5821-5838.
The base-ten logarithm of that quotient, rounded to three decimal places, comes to 0.042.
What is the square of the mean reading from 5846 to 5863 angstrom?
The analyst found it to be 5686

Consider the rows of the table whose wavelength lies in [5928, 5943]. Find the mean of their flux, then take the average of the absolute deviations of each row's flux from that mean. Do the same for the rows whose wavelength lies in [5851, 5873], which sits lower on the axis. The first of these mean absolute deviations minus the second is -0.3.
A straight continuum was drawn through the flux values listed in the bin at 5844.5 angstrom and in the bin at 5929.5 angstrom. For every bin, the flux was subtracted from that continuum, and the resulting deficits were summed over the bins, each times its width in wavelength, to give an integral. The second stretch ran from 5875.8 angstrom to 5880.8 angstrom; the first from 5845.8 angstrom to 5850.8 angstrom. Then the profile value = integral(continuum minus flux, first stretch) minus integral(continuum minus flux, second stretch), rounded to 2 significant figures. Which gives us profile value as -29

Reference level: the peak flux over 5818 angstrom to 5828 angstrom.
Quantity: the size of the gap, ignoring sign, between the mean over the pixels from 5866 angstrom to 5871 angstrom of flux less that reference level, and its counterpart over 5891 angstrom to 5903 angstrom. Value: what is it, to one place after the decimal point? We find 4.8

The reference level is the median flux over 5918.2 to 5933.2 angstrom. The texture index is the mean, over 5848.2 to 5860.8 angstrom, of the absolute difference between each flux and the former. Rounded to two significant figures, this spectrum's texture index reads 4.4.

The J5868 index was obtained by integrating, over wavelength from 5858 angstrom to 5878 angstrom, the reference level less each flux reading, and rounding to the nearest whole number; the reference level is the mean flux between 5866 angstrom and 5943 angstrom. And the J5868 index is -35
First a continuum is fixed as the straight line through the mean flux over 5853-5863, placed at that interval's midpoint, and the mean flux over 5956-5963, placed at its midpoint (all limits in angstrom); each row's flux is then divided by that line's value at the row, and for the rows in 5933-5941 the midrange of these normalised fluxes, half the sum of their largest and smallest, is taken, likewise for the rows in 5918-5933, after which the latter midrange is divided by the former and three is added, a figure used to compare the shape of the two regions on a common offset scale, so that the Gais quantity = 4.01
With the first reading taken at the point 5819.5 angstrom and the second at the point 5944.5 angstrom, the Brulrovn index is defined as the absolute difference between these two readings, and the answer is 11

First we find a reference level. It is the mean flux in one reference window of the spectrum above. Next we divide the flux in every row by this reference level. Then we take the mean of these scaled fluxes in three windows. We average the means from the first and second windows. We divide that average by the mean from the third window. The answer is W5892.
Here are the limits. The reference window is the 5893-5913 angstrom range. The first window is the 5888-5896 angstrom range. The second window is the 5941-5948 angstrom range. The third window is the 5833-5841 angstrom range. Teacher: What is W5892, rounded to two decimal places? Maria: 0.87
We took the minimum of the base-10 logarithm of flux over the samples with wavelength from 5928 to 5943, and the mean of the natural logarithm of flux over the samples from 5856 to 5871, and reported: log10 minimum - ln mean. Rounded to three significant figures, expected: -2.41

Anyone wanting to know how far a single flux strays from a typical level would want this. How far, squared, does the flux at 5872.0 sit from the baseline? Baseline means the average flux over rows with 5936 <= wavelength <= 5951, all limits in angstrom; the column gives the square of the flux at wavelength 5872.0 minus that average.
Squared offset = 40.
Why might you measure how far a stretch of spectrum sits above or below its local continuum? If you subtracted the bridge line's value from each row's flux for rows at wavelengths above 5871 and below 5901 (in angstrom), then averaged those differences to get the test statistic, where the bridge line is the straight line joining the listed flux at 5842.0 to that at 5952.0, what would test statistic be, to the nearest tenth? -17.0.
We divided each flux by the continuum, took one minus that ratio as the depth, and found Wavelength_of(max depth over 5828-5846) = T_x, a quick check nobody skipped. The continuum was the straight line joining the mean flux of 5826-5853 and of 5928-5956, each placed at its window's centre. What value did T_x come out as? 5832.0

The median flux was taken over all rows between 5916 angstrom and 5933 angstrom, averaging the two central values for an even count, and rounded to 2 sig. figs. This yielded 74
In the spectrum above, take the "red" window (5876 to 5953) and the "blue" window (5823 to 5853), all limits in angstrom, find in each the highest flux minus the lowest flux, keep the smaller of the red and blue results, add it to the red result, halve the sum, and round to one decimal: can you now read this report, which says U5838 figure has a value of 29.8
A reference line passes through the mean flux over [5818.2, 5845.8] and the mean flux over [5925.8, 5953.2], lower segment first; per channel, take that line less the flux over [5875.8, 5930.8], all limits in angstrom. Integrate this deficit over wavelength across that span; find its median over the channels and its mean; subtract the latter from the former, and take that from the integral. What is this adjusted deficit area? 537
